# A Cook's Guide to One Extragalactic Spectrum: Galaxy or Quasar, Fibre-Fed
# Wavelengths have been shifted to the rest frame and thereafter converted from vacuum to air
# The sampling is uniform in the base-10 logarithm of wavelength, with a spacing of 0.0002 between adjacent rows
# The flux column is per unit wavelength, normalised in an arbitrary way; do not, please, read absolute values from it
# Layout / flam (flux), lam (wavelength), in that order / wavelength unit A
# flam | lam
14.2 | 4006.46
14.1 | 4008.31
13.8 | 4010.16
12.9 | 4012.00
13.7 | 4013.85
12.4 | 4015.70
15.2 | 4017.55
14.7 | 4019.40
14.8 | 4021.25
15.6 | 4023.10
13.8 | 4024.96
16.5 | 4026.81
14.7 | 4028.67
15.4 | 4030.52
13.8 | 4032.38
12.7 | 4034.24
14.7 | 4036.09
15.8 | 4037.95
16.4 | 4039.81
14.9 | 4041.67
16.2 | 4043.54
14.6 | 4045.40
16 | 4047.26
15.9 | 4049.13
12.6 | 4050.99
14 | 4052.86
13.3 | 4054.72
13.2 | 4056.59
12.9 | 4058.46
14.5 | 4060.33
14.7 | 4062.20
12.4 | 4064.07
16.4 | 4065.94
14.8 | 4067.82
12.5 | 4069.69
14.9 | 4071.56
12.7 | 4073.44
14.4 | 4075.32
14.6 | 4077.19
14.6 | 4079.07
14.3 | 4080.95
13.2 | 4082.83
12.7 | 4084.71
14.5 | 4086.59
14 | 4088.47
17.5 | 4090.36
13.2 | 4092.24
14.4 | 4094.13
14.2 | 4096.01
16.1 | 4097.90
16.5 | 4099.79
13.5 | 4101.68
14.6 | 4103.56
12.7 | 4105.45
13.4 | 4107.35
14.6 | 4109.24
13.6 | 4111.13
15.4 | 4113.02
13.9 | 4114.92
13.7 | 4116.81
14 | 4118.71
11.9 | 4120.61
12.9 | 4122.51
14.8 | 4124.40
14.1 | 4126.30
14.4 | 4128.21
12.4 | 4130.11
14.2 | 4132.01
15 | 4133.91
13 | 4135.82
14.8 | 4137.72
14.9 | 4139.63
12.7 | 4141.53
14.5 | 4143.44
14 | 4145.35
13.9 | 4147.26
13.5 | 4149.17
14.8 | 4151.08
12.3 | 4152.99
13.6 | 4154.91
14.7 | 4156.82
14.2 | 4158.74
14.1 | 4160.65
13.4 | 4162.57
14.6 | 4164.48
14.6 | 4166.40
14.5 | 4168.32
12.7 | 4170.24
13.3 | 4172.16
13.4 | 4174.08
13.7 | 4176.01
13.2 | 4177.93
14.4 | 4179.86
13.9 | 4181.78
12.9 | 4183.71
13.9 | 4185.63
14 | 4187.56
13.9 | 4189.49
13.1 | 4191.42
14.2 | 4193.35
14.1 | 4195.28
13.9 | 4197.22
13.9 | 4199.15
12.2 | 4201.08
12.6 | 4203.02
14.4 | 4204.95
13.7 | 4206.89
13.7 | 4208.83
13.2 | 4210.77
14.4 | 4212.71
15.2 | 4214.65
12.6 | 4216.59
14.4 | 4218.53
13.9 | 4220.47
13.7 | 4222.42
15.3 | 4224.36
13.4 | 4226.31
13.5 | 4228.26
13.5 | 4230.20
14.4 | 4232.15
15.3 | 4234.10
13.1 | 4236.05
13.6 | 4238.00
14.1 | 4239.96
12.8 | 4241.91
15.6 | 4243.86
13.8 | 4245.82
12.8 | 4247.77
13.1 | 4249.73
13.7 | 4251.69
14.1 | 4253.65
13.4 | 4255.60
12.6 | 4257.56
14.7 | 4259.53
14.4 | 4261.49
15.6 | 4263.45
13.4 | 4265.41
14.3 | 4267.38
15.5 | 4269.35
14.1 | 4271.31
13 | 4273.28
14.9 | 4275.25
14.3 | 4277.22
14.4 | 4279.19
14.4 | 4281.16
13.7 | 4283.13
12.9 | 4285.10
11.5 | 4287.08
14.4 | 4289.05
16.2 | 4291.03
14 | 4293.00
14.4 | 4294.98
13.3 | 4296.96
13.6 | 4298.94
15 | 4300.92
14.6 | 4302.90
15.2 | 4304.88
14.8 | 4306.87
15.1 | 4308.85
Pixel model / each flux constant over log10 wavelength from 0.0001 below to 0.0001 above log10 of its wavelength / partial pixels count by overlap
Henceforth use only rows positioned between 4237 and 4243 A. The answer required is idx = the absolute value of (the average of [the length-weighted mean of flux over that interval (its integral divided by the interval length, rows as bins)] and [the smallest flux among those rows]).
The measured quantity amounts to 13.2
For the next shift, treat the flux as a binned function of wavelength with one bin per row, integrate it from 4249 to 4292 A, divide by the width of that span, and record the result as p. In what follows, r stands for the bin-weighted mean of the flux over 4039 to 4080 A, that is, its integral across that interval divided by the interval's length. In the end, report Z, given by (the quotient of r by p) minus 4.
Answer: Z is -2.98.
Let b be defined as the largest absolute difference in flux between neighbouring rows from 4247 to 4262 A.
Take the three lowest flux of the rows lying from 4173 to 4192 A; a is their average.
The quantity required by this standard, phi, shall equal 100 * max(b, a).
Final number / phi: 1307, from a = 13.1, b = 2.10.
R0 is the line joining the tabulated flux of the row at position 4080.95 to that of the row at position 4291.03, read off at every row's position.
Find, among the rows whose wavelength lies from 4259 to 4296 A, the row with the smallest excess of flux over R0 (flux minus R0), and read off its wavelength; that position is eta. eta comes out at 4287.08 A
